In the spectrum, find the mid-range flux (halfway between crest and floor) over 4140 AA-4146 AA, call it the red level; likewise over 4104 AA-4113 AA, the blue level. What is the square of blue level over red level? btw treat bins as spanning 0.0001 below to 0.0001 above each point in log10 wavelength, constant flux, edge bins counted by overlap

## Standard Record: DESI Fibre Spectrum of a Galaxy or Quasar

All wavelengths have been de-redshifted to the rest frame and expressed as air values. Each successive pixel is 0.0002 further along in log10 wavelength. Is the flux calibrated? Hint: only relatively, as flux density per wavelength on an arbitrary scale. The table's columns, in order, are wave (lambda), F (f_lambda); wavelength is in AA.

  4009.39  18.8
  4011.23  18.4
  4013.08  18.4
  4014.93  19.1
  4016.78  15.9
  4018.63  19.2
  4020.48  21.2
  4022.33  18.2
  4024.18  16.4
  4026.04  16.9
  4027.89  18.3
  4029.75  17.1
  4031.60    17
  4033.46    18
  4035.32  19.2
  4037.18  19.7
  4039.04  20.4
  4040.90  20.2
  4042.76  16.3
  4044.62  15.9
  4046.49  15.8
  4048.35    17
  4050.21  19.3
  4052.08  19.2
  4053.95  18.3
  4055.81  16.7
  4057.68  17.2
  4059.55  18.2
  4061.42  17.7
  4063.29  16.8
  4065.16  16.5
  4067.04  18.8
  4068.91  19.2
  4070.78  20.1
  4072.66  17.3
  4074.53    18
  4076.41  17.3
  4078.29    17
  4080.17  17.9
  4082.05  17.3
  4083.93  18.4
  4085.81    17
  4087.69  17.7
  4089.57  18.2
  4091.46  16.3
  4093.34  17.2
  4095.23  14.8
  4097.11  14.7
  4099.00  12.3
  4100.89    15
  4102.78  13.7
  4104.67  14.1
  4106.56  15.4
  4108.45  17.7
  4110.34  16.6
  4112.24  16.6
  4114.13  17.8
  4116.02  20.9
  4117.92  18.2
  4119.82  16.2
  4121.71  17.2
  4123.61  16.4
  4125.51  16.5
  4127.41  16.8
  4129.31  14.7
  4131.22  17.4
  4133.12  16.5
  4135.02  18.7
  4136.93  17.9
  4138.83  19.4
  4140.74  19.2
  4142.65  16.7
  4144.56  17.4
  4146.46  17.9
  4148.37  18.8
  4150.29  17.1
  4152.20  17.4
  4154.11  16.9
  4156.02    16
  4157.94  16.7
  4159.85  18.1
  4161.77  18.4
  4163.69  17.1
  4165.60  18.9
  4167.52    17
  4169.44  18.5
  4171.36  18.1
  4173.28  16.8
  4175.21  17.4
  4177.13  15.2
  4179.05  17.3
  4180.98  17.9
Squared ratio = 0.78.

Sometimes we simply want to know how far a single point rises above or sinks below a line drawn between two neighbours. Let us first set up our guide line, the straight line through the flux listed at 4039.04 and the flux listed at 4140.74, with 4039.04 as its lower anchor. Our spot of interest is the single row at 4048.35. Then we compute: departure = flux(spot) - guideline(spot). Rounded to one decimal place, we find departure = -3.3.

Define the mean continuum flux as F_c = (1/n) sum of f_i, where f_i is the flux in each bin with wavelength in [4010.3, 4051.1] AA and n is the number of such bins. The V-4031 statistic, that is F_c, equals 18.1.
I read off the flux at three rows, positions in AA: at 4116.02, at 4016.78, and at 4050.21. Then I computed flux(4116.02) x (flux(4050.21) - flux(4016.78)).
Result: 71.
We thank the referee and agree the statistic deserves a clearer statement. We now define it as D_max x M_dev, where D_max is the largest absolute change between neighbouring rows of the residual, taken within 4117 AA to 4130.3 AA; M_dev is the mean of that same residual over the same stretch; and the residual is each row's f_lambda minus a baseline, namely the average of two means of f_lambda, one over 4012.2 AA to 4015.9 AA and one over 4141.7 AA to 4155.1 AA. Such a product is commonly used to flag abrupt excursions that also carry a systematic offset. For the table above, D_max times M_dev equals -3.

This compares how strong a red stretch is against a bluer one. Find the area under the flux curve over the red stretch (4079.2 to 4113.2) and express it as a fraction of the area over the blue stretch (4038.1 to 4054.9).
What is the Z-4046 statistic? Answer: 1.81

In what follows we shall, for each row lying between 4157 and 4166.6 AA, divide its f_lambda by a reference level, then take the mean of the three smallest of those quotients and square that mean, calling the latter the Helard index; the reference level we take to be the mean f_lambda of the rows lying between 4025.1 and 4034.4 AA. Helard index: 0.98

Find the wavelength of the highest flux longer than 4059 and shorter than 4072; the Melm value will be 4070.78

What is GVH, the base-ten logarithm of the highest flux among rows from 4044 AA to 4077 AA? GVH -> 1.30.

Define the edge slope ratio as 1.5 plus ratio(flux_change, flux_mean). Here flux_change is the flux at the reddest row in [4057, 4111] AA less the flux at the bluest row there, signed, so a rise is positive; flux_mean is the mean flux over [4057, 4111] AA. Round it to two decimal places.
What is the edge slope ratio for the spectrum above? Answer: 1.46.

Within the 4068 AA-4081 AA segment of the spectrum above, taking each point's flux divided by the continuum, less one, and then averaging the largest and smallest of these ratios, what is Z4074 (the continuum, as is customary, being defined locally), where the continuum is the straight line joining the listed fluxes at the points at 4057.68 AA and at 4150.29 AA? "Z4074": 0.08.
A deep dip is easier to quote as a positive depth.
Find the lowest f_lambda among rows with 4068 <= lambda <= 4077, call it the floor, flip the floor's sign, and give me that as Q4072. -17.3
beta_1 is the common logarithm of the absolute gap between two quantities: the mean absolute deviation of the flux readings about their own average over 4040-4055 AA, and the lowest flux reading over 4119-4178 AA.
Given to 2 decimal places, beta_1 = 1.12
